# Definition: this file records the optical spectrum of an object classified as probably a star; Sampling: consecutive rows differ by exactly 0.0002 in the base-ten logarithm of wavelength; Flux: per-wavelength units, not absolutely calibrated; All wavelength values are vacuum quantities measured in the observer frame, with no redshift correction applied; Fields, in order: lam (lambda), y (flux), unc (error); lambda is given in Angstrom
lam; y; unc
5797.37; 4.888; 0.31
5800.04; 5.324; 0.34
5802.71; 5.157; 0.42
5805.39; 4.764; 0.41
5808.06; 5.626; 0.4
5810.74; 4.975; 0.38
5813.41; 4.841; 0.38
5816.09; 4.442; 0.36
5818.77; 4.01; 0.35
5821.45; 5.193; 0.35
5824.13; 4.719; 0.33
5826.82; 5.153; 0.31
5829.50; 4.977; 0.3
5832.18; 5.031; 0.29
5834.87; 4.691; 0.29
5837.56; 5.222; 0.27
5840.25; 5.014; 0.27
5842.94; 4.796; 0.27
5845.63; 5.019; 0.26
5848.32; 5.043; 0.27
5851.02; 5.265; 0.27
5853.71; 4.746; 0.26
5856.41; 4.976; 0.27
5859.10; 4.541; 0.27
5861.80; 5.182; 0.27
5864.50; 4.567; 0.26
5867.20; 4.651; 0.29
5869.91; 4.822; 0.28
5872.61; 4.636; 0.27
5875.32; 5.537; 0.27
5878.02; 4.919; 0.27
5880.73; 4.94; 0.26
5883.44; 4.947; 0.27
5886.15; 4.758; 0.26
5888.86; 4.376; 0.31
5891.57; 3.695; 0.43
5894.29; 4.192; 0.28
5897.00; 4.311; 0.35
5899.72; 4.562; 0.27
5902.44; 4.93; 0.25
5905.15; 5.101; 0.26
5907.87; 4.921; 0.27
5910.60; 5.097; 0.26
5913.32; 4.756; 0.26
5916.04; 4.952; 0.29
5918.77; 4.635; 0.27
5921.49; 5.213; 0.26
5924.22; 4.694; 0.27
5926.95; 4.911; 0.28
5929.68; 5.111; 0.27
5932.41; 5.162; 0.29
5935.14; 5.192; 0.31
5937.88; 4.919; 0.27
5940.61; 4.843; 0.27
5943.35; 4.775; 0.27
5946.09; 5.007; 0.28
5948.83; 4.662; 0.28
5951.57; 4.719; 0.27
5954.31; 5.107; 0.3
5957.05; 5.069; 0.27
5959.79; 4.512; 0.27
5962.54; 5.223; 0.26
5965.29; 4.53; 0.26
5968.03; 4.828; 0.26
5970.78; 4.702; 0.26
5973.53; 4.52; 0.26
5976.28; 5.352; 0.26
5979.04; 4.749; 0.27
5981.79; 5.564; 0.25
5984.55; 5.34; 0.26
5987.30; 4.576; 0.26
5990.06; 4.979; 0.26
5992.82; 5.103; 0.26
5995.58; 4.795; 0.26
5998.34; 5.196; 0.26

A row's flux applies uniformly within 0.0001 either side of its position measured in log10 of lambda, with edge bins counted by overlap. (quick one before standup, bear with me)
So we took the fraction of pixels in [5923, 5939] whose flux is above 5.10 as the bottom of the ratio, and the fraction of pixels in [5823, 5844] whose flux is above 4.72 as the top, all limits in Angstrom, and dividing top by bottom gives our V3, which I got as 1.5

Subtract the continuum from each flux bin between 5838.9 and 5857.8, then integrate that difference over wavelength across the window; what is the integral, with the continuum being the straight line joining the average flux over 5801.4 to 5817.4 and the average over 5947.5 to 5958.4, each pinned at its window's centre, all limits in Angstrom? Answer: 0.6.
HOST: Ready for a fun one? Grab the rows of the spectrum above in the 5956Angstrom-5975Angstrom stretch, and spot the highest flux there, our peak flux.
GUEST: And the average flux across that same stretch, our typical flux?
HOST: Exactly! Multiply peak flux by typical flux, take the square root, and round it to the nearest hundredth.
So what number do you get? 4.99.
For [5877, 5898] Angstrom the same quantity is 4.73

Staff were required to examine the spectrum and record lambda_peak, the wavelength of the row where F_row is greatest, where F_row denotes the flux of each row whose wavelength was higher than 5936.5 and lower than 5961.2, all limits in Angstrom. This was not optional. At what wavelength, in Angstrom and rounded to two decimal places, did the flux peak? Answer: 5954.31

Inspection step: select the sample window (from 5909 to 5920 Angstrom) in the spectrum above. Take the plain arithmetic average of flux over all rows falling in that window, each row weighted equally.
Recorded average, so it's 4.86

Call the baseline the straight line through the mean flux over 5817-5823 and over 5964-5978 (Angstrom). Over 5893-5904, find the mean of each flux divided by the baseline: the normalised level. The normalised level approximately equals 0.96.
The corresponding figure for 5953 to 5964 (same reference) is 1.04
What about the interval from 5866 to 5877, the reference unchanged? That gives 1.05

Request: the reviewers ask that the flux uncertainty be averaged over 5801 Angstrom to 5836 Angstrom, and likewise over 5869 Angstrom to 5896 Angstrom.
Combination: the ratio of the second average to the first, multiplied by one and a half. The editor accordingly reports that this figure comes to 1.24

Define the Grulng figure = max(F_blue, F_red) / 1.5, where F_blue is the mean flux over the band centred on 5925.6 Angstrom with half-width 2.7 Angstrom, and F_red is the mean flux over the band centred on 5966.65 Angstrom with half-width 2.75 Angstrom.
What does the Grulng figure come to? 3.20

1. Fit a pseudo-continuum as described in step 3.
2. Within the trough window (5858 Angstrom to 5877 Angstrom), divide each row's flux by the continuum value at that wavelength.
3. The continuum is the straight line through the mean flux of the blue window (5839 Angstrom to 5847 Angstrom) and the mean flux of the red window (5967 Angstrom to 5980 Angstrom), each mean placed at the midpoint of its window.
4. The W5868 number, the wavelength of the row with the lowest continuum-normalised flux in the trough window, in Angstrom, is 5859.10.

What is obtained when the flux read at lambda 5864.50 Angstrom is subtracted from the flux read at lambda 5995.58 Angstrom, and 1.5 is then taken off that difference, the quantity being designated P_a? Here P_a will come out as -1.27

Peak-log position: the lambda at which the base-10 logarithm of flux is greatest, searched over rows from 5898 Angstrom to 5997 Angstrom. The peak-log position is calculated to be 5981.79 Angstrom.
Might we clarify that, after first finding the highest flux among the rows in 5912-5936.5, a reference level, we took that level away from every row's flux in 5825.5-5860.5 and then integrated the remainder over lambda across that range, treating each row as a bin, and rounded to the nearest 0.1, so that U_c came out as -8.9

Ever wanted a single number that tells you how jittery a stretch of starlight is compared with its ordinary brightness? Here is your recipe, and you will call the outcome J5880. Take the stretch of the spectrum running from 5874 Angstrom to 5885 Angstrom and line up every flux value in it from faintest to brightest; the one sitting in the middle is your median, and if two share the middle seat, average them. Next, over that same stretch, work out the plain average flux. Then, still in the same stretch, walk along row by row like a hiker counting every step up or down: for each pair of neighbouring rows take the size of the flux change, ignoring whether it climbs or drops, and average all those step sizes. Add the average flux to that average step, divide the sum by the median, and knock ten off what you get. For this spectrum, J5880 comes -8.93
